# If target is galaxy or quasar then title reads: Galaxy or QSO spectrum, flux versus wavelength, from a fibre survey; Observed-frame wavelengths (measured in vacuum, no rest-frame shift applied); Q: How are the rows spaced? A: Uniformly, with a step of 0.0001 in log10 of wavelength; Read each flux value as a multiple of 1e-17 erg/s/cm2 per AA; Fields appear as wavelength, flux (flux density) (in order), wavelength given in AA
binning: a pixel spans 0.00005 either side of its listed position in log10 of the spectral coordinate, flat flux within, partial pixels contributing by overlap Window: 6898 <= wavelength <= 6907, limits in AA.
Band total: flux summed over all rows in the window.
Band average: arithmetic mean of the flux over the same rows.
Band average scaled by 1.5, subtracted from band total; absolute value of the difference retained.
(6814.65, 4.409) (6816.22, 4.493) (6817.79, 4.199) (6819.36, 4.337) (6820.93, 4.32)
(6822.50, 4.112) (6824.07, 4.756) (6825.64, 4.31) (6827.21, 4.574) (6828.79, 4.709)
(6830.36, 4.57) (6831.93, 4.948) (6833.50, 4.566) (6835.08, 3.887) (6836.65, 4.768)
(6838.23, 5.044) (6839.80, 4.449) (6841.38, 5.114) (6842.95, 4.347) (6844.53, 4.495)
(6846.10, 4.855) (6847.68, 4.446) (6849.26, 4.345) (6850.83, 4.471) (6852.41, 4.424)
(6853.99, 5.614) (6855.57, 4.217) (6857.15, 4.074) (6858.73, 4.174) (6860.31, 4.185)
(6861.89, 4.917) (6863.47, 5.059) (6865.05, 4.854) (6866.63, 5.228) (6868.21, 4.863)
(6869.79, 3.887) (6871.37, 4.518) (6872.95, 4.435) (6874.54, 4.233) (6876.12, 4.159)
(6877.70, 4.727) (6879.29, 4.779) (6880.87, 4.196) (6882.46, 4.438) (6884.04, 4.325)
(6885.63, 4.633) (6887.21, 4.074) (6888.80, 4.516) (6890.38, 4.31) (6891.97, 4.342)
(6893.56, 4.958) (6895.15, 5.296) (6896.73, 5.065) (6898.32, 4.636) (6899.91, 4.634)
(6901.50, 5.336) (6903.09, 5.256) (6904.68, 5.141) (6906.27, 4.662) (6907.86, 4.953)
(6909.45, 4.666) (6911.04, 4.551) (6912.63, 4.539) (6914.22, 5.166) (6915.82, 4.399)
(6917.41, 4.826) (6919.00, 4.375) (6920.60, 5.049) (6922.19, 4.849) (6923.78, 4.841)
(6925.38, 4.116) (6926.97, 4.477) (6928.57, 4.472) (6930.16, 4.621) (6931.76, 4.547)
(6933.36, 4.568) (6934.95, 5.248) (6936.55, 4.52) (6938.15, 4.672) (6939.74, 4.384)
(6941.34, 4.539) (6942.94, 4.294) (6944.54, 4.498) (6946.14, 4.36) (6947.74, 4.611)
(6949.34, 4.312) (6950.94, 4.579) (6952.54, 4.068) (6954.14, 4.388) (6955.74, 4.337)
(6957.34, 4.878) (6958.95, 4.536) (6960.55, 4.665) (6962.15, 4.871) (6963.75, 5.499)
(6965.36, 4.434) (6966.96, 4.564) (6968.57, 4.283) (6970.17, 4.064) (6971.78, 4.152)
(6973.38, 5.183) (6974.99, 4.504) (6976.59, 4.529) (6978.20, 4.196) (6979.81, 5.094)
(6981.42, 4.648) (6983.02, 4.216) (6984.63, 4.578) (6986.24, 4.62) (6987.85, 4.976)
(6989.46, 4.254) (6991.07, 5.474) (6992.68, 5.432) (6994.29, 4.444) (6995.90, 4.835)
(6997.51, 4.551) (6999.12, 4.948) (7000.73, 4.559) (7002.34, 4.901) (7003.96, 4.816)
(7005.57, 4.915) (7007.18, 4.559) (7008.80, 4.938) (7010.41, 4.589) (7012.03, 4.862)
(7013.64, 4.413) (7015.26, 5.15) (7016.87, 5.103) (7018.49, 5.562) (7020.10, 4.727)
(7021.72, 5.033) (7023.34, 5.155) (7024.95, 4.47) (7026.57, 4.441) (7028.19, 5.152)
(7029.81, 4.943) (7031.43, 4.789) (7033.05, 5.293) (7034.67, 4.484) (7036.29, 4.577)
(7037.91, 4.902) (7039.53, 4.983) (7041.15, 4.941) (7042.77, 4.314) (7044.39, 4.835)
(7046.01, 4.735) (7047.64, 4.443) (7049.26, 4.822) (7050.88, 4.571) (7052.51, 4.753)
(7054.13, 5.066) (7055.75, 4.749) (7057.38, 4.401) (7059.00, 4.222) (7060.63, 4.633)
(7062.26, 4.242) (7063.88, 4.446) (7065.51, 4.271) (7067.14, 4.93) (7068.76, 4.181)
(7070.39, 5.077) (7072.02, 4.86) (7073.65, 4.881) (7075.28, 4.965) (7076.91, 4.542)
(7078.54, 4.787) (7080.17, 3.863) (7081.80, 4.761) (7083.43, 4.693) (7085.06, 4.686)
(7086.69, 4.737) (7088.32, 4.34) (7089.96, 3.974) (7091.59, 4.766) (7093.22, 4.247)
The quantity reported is 22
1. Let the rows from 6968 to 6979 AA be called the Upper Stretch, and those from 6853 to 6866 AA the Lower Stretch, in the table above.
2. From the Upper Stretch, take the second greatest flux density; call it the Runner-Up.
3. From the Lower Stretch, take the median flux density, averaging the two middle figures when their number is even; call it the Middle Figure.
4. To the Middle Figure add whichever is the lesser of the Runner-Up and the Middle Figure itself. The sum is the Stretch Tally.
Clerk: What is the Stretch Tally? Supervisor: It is 9.1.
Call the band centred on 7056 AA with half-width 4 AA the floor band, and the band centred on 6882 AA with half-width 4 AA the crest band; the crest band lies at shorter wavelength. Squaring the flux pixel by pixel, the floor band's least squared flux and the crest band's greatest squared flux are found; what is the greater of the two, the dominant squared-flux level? 23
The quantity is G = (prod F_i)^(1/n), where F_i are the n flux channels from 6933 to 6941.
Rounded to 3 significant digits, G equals 4.67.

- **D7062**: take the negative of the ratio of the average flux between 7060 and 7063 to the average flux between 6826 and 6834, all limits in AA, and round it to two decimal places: -0.95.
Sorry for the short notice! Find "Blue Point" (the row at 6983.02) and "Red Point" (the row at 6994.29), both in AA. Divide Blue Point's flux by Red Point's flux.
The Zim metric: 0.95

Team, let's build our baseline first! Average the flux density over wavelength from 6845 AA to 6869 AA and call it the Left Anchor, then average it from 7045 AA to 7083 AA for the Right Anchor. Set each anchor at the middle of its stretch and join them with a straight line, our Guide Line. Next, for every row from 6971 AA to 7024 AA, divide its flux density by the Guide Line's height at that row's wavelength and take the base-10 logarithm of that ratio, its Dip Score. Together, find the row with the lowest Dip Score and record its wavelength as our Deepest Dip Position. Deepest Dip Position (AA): 6971.78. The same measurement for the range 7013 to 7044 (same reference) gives 7042.77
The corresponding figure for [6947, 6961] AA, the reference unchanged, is 6952.54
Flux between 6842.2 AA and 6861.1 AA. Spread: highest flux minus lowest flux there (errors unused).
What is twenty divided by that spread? 13.0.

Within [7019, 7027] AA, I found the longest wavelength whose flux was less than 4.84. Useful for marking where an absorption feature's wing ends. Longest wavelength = 7026.57 AA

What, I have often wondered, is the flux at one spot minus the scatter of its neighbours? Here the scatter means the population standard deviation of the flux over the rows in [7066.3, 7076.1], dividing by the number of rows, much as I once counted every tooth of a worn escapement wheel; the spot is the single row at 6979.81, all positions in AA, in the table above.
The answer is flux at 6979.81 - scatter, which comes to 4.80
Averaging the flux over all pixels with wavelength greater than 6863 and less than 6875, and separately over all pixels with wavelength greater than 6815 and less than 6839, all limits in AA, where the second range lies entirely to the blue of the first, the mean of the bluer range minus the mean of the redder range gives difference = -0.13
